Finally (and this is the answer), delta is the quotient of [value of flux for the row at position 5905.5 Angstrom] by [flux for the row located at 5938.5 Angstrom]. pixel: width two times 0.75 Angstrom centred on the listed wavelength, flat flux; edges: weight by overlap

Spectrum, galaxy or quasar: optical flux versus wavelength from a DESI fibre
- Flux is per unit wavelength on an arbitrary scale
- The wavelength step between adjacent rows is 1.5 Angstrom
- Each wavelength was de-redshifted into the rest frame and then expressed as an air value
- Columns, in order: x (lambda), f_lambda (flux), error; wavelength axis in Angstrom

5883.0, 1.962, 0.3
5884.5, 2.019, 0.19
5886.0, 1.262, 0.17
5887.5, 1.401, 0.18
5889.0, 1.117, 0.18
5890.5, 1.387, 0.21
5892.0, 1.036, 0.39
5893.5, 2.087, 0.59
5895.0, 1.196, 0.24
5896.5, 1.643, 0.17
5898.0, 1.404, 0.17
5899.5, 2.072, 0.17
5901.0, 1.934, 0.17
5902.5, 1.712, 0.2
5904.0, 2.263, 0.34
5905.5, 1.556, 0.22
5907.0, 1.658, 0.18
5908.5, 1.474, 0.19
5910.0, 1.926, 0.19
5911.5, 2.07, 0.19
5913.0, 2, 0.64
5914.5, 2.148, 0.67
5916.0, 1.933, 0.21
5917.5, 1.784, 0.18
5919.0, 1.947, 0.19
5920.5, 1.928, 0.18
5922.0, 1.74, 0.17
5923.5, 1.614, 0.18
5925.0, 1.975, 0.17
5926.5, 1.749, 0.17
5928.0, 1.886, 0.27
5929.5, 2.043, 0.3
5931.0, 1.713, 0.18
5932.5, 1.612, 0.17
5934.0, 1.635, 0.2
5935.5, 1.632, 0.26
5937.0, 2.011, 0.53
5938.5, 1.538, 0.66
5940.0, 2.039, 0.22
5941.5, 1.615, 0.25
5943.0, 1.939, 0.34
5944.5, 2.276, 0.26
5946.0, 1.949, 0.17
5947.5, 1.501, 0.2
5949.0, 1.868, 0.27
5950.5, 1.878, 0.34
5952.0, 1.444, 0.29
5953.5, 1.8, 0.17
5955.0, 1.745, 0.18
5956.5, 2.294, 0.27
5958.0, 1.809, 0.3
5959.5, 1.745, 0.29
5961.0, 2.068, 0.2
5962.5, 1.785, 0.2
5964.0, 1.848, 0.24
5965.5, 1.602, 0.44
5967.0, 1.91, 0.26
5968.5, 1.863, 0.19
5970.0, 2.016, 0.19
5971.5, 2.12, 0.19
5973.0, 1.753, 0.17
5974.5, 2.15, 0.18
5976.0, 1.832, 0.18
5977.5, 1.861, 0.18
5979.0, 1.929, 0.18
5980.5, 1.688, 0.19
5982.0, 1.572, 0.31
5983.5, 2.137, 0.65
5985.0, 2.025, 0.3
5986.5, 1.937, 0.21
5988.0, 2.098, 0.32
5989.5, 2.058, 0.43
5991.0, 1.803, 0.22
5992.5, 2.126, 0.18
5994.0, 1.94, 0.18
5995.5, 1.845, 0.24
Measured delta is 1.01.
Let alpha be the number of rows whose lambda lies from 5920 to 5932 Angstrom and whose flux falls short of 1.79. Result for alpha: 4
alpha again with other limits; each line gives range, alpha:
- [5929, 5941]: 5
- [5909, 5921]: 1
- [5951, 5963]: 4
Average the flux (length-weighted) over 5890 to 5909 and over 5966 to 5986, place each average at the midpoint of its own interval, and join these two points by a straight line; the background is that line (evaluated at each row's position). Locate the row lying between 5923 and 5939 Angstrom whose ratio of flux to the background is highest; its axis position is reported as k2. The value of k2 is 5929.5 Angstrom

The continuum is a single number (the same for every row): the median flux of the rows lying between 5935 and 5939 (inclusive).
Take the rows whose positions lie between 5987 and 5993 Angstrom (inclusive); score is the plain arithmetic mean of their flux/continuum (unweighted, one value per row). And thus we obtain 1.24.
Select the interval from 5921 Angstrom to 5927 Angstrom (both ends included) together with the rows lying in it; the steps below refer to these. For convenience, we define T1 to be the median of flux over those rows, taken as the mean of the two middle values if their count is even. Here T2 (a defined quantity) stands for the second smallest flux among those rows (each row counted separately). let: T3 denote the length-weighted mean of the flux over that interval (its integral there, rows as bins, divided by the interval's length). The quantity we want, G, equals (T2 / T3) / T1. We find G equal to 0.56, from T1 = 1.74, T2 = 1.74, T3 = 1.78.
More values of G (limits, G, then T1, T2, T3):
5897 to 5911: 0.48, 1.71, 1.474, 1.78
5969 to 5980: 0.49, 1.93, 1.832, 1.94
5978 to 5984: 0.51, 1.81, 1.688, 1.82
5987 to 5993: 0.49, 2.08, 2.058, 2.01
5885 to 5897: 0.60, 1.32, 1.117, 1.40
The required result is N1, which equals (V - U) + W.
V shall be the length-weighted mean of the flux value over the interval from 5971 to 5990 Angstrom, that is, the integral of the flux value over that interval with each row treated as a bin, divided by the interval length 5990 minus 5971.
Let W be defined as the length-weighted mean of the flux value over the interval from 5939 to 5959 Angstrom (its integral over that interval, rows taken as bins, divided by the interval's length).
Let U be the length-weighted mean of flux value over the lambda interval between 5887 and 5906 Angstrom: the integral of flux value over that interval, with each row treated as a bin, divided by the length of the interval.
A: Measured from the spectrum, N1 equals 2.18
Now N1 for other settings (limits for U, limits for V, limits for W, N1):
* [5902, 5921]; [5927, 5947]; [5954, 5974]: 1.85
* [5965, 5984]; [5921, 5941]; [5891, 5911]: 1.59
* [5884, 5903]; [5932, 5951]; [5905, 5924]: 2.09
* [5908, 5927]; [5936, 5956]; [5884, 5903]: 1.50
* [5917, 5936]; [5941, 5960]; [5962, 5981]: 1.93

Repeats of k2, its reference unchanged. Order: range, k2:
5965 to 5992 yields 5974.5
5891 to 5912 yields 5904.0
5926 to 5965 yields 5944.5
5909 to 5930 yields 5914.5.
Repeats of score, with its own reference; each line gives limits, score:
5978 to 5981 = 1.11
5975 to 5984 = 1.13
